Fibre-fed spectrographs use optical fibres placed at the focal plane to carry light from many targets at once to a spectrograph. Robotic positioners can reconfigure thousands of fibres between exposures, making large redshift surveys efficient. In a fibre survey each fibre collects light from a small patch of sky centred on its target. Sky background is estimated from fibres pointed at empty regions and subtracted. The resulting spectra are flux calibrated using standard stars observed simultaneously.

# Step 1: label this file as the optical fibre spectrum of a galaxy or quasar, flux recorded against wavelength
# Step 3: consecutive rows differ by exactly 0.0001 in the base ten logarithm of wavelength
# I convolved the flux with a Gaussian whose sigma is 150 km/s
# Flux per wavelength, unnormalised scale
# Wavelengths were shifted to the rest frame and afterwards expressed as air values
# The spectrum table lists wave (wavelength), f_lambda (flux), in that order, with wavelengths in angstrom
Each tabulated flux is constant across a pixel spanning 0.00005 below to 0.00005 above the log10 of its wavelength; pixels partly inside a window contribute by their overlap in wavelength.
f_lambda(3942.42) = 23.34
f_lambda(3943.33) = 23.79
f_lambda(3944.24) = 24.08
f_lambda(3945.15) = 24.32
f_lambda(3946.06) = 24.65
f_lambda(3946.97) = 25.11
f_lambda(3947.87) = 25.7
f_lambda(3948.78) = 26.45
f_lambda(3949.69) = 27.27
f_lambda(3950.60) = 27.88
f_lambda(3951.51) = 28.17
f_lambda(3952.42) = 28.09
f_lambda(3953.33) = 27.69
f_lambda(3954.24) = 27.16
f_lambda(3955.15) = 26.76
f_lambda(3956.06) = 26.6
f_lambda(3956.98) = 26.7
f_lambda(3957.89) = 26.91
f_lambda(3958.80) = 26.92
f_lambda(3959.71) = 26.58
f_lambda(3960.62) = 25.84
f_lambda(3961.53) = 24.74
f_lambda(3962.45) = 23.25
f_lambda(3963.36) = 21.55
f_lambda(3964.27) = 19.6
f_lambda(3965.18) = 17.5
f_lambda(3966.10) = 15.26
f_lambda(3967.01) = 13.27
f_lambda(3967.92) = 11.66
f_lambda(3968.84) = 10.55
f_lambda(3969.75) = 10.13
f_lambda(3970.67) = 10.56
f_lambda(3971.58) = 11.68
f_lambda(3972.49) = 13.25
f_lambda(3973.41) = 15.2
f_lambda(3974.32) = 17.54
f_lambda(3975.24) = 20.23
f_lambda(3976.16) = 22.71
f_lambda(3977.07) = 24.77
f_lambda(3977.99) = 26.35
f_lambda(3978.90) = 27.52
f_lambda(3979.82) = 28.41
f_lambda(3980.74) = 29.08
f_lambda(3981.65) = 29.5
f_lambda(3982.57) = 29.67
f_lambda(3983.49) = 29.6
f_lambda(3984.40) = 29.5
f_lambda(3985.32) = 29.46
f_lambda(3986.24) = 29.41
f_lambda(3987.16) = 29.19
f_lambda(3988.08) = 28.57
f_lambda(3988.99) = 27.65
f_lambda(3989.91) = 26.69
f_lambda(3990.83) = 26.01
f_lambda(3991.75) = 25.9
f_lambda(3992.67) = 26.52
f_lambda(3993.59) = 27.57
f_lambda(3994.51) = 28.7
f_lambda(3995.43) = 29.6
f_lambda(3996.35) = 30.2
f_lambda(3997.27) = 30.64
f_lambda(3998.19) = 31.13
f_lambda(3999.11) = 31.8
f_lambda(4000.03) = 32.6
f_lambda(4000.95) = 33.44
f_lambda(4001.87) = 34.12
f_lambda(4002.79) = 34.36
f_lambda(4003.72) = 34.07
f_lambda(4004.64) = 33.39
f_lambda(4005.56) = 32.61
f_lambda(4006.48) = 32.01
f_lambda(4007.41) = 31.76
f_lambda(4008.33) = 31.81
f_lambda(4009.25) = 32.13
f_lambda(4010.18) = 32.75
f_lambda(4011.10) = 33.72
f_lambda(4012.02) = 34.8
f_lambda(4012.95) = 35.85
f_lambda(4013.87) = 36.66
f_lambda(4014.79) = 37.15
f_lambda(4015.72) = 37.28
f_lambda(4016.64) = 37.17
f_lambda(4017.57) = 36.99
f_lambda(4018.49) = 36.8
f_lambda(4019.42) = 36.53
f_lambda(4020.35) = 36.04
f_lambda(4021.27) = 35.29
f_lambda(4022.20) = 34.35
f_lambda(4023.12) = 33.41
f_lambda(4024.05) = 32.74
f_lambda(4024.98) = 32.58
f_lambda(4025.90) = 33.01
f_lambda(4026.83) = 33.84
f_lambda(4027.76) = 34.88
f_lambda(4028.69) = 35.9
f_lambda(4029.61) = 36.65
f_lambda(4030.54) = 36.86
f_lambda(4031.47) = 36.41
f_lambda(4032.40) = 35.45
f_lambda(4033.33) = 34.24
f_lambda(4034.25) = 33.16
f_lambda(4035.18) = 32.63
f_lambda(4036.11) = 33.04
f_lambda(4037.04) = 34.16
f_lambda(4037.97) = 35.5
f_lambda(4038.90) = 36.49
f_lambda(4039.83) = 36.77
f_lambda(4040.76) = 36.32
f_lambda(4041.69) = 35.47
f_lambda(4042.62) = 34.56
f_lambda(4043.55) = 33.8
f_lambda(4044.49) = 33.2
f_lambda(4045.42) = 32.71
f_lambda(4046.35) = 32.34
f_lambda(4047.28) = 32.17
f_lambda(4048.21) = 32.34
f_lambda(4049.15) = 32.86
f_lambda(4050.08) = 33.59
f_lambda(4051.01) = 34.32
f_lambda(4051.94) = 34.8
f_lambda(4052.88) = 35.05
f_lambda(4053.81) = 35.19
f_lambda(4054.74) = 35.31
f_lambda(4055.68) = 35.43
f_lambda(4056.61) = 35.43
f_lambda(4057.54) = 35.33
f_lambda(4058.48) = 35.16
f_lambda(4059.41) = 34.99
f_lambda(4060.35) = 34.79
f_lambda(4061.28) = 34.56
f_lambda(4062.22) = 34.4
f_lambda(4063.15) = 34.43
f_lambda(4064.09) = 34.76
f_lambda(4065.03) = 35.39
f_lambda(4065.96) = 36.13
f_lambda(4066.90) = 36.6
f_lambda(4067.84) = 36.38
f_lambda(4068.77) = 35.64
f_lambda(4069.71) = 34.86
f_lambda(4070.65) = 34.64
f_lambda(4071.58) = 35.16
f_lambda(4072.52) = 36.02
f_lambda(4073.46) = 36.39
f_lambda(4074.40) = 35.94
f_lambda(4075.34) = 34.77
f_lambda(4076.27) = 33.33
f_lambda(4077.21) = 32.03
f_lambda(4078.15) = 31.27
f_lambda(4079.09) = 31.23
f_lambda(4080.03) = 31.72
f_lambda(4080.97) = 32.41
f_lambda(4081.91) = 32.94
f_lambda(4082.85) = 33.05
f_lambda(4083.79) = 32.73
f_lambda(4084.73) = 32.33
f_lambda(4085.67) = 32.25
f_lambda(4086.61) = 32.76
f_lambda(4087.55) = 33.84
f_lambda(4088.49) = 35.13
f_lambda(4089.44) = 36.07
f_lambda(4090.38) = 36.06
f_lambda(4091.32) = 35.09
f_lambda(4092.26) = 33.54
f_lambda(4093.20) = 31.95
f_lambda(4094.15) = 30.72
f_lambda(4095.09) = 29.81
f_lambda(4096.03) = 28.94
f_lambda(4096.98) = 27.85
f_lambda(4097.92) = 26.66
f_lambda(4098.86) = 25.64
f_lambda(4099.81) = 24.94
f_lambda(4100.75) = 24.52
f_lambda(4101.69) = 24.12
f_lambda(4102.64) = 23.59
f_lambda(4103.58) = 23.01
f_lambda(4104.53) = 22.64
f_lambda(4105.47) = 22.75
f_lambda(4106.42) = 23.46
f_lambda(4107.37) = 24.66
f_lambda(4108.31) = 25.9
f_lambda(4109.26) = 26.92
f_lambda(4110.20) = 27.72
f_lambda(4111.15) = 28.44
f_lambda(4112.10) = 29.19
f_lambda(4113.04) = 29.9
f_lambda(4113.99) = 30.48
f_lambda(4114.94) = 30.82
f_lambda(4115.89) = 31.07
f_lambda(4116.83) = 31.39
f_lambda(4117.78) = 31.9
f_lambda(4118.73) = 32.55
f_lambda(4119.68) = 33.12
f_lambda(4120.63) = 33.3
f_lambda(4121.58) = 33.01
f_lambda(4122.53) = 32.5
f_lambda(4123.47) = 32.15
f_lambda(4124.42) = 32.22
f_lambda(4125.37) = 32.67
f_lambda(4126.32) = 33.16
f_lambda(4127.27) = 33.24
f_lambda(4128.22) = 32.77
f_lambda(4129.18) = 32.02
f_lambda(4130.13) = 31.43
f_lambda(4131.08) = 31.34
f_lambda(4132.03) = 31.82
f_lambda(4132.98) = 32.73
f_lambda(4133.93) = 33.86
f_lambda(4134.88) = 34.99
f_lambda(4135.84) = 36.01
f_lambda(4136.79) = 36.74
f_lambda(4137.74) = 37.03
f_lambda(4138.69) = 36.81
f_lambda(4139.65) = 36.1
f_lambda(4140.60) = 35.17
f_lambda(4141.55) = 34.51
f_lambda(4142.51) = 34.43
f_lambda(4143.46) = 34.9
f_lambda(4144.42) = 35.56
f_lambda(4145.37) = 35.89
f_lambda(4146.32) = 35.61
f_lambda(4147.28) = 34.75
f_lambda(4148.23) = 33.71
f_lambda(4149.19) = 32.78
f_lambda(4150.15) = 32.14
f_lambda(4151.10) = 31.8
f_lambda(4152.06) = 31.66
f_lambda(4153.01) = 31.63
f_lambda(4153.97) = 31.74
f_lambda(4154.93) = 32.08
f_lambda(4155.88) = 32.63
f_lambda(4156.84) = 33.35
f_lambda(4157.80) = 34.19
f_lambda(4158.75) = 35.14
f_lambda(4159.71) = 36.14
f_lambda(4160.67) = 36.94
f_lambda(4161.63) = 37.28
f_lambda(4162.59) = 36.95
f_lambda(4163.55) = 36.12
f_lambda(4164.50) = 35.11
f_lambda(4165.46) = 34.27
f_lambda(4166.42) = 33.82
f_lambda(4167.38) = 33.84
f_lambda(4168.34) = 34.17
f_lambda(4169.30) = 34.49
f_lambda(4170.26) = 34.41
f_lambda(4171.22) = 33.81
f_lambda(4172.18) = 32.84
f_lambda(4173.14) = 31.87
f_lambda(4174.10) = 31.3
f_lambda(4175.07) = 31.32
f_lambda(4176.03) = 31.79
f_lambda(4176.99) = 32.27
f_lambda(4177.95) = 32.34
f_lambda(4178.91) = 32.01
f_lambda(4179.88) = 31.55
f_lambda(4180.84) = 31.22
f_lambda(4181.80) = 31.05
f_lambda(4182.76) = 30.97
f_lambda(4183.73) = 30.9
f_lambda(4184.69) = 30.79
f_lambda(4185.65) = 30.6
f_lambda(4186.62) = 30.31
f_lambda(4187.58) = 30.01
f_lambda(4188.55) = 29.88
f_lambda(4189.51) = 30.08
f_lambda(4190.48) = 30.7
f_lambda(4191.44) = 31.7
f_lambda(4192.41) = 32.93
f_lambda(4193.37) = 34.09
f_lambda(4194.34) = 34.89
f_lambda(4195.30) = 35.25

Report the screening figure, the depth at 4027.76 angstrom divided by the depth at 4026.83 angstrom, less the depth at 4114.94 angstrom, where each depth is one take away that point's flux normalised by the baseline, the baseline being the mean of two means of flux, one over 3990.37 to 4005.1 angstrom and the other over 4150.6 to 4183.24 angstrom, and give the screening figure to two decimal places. 1.52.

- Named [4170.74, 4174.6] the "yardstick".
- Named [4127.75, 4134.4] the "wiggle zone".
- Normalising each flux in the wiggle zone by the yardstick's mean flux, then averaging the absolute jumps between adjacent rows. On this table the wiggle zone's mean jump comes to 0.0203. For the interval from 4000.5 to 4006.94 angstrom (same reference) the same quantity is 0.0168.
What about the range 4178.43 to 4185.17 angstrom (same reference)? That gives 0.0063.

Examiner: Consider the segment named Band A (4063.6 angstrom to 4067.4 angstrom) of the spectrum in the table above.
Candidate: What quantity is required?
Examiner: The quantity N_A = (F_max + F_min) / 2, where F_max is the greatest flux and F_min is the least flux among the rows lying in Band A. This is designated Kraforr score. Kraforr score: 35.7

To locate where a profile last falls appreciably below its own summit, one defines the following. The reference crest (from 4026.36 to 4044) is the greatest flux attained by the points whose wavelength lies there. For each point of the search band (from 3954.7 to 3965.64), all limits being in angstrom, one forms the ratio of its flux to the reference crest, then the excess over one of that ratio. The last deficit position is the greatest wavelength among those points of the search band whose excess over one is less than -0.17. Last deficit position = 3965.18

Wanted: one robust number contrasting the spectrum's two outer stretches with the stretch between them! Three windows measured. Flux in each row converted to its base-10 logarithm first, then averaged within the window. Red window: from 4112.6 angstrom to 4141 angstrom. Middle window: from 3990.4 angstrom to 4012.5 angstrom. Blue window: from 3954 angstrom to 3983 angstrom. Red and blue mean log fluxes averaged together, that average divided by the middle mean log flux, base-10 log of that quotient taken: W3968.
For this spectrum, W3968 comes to -0.024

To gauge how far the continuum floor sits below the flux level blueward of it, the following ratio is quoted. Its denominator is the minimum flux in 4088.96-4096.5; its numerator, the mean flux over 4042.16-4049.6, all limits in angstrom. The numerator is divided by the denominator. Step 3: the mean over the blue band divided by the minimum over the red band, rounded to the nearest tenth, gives 1.1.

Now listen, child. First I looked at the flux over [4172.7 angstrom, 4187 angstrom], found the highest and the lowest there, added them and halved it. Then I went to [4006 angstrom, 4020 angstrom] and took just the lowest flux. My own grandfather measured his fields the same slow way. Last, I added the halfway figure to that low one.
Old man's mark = 63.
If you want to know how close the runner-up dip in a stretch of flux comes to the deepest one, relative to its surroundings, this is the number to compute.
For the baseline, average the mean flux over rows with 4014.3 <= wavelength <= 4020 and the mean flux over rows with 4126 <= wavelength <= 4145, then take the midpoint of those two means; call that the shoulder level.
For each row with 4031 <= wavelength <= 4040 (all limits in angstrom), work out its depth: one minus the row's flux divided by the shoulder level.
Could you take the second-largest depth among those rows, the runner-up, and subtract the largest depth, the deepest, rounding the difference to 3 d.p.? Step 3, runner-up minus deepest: -0.012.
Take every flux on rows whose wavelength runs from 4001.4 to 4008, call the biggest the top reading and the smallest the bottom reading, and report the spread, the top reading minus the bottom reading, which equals 2.6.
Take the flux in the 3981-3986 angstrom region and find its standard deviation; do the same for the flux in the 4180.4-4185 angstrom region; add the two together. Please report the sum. 0.2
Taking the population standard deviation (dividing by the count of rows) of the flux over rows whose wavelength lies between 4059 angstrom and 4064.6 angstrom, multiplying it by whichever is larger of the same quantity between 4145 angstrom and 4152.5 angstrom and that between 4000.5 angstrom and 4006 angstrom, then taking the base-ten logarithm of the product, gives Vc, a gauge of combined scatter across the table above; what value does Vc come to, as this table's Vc -0.47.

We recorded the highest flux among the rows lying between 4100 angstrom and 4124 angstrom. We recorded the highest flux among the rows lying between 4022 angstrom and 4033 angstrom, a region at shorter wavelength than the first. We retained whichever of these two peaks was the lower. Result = 33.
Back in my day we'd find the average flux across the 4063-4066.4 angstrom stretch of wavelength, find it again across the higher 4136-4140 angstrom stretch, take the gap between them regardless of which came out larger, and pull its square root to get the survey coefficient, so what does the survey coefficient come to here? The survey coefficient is 1.2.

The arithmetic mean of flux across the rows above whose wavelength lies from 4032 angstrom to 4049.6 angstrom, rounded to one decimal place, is 34.1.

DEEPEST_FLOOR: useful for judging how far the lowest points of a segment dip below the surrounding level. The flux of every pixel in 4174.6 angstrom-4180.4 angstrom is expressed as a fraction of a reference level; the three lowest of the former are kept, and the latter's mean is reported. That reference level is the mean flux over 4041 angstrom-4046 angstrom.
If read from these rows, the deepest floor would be 0.93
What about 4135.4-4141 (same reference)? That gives 1.05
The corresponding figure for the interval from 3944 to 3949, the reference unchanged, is 0.72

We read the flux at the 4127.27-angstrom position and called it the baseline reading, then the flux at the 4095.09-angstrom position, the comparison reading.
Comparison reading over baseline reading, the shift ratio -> 0.90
